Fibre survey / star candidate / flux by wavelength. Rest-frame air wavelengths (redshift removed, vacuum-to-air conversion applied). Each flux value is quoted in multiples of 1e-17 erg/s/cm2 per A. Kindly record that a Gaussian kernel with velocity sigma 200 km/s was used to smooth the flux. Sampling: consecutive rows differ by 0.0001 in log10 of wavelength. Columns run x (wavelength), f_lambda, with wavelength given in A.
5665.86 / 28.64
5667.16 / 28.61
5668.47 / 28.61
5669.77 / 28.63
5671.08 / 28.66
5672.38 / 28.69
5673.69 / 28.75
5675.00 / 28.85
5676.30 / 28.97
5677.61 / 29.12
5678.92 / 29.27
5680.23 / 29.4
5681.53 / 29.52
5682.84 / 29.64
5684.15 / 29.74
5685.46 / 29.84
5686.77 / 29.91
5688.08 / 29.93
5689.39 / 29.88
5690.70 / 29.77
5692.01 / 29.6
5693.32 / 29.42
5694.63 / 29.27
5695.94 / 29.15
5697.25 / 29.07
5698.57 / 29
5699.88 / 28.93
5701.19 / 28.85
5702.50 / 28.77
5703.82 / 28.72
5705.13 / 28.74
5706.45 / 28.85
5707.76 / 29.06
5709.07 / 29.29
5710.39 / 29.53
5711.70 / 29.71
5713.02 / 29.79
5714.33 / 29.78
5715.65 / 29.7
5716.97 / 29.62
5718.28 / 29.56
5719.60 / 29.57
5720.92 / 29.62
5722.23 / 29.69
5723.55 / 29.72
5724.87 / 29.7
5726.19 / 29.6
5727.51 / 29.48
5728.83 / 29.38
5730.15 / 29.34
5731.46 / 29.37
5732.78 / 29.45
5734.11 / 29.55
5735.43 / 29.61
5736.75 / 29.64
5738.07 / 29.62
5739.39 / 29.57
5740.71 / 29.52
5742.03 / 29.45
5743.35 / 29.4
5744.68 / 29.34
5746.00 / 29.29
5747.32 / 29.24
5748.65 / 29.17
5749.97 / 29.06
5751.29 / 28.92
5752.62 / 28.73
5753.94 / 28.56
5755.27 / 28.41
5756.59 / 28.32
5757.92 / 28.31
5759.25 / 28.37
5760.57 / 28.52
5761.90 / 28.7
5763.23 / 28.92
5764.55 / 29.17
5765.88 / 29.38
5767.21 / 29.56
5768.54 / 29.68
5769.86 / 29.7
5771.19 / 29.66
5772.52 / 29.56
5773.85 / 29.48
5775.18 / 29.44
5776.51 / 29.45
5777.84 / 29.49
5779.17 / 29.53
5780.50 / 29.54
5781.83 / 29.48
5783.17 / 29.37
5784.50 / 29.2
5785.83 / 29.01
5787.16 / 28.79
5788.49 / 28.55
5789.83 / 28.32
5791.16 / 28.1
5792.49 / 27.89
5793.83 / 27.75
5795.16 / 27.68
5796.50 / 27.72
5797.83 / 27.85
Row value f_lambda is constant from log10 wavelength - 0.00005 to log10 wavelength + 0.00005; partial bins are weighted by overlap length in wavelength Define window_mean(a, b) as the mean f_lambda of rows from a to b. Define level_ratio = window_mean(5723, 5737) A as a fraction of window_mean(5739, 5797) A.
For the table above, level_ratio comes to 1.02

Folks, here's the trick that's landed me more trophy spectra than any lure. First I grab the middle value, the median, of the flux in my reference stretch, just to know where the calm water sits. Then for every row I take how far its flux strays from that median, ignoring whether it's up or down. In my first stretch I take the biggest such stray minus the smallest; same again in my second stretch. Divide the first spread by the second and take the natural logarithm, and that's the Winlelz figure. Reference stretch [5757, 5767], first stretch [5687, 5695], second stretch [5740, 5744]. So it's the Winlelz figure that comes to 1.7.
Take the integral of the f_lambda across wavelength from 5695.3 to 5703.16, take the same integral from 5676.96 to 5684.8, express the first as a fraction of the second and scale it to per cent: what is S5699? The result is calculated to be 99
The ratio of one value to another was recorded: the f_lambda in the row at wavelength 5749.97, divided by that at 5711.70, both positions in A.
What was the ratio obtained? 0.98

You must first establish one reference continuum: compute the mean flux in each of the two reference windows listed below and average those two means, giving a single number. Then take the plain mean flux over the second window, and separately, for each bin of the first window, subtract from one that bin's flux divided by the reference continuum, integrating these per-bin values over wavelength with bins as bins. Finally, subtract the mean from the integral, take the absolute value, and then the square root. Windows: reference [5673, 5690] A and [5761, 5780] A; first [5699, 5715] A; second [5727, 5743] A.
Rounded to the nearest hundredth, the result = 5.42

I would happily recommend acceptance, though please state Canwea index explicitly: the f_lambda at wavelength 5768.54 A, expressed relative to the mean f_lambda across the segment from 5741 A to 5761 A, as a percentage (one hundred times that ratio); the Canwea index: 103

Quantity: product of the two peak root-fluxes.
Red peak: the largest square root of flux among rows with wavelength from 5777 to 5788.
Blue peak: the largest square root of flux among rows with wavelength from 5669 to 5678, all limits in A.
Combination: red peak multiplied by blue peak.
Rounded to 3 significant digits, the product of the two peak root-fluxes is 29.3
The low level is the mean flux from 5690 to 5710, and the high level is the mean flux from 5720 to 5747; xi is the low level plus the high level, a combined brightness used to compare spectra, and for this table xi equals 58.6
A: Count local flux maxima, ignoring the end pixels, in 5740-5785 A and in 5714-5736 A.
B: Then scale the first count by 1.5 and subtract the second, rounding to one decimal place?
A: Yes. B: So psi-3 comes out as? 2.0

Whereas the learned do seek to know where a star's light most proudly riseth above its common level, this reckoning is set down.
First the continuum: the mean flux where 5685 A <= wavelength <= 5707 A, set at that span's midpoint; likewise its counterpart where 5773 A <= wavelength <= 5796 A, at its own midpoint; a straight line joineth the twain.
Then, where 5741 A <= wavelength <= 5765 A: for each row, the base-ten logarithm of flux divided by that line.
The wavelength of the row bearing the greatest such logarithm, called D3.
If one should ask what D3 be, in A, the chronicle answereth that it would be 5742.03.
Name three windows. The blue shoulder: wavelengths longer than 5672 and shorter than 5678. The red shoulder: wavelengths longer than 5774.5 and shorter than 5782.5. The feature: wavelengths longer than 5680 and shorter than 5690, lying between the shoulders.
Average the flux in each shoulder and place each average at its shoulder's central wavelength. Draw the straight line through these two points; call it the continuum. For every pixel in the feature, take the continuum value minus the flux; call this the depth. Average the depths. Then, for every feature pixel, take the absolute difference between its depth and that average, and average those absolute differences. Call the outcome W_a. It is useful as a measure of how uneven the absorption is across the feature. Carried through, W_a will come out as 0.14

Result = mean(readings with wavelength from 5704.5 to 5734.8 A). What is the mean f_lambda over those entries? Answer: 29.5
